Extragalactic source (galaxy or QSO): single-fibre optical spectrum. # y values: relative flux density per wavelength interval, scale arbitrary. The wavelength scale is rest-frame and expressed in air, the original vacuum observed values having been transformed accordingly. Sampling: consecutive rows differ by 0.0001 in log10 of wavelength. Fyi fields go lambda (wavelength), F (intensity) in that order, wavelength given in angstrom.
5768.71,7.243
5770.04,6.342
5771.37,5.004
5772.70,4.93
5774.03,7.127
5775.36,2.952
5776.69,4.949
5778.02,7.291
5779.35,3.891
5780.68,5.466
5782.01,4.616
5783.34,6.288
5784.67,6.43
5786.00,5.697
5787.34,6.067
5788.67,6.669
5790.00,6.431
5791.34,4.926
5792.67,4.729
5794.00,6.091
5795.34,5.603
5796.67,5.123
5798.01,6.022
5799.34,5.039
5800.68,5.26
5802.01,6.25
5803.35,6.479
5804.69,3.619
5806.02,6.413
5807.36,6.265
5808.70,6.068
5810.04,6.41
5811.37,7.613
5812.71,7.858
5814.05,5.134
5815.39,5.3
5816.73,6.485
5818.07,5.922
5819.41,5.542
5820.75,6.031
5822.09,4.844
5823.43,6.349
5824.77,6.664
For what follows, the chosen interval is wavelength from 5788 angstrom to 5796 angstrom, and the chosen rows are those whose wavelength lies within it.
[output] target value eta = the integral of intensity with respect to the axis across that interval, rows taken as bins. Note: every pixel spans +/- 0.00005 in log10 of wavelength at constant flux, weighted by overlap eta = 46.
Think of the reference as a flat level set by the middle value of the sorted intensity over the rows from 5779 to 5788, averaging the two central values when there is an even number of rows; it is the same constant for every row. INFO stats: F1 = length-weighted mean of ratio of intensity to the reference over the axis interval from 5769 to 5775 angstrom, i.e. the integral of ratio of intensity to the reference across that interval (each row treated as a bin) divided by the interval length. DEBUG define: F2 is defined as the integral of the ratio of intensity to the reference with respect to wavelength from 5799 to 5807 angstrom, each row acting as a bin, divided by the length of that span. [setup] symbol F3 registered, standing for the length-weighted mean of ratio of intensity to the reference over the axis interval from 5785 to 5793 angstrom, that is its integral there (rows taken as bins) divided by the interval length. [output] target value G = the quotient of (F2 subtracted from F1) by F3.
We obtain 0.04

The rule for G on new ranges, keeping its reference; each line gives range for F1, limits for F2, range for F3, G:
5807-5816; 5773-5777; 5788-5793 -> 0.24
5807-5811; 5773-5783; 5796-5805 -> 0.21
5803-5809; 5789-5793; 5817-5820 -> 0.03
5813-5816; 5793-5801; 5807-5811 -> 0.01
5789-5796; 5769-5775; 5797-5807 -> -0.03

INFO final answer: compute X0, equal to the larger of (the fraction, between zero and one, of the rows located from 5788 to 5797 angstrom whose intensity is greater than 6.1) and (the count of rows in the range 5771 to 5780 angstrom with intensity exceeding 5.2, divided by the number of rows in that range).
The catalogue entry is 0.3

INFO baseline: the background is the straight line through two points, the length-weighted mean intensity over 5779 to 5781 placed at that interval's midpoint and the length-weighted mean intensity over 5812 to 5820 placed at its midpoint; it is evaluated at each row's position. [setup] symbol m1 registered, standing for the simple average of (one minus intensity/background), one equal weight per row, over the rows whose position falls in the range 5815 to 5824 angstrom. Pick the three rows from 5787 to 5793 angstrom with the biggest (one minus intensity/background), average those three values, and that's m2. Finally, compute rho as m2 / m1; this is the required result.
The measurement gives -0.56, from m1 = 0.06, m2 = -0.04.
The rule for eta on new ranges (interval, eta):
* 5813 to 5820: 41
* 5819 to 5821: 12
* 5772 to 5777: 25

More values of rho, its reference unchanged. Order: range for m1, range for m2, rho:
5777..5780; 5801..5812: -0.33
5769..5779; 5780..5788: 0.41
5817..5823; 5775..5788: 1.78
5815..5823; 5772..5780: 1.84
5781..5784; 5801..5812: -0.49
